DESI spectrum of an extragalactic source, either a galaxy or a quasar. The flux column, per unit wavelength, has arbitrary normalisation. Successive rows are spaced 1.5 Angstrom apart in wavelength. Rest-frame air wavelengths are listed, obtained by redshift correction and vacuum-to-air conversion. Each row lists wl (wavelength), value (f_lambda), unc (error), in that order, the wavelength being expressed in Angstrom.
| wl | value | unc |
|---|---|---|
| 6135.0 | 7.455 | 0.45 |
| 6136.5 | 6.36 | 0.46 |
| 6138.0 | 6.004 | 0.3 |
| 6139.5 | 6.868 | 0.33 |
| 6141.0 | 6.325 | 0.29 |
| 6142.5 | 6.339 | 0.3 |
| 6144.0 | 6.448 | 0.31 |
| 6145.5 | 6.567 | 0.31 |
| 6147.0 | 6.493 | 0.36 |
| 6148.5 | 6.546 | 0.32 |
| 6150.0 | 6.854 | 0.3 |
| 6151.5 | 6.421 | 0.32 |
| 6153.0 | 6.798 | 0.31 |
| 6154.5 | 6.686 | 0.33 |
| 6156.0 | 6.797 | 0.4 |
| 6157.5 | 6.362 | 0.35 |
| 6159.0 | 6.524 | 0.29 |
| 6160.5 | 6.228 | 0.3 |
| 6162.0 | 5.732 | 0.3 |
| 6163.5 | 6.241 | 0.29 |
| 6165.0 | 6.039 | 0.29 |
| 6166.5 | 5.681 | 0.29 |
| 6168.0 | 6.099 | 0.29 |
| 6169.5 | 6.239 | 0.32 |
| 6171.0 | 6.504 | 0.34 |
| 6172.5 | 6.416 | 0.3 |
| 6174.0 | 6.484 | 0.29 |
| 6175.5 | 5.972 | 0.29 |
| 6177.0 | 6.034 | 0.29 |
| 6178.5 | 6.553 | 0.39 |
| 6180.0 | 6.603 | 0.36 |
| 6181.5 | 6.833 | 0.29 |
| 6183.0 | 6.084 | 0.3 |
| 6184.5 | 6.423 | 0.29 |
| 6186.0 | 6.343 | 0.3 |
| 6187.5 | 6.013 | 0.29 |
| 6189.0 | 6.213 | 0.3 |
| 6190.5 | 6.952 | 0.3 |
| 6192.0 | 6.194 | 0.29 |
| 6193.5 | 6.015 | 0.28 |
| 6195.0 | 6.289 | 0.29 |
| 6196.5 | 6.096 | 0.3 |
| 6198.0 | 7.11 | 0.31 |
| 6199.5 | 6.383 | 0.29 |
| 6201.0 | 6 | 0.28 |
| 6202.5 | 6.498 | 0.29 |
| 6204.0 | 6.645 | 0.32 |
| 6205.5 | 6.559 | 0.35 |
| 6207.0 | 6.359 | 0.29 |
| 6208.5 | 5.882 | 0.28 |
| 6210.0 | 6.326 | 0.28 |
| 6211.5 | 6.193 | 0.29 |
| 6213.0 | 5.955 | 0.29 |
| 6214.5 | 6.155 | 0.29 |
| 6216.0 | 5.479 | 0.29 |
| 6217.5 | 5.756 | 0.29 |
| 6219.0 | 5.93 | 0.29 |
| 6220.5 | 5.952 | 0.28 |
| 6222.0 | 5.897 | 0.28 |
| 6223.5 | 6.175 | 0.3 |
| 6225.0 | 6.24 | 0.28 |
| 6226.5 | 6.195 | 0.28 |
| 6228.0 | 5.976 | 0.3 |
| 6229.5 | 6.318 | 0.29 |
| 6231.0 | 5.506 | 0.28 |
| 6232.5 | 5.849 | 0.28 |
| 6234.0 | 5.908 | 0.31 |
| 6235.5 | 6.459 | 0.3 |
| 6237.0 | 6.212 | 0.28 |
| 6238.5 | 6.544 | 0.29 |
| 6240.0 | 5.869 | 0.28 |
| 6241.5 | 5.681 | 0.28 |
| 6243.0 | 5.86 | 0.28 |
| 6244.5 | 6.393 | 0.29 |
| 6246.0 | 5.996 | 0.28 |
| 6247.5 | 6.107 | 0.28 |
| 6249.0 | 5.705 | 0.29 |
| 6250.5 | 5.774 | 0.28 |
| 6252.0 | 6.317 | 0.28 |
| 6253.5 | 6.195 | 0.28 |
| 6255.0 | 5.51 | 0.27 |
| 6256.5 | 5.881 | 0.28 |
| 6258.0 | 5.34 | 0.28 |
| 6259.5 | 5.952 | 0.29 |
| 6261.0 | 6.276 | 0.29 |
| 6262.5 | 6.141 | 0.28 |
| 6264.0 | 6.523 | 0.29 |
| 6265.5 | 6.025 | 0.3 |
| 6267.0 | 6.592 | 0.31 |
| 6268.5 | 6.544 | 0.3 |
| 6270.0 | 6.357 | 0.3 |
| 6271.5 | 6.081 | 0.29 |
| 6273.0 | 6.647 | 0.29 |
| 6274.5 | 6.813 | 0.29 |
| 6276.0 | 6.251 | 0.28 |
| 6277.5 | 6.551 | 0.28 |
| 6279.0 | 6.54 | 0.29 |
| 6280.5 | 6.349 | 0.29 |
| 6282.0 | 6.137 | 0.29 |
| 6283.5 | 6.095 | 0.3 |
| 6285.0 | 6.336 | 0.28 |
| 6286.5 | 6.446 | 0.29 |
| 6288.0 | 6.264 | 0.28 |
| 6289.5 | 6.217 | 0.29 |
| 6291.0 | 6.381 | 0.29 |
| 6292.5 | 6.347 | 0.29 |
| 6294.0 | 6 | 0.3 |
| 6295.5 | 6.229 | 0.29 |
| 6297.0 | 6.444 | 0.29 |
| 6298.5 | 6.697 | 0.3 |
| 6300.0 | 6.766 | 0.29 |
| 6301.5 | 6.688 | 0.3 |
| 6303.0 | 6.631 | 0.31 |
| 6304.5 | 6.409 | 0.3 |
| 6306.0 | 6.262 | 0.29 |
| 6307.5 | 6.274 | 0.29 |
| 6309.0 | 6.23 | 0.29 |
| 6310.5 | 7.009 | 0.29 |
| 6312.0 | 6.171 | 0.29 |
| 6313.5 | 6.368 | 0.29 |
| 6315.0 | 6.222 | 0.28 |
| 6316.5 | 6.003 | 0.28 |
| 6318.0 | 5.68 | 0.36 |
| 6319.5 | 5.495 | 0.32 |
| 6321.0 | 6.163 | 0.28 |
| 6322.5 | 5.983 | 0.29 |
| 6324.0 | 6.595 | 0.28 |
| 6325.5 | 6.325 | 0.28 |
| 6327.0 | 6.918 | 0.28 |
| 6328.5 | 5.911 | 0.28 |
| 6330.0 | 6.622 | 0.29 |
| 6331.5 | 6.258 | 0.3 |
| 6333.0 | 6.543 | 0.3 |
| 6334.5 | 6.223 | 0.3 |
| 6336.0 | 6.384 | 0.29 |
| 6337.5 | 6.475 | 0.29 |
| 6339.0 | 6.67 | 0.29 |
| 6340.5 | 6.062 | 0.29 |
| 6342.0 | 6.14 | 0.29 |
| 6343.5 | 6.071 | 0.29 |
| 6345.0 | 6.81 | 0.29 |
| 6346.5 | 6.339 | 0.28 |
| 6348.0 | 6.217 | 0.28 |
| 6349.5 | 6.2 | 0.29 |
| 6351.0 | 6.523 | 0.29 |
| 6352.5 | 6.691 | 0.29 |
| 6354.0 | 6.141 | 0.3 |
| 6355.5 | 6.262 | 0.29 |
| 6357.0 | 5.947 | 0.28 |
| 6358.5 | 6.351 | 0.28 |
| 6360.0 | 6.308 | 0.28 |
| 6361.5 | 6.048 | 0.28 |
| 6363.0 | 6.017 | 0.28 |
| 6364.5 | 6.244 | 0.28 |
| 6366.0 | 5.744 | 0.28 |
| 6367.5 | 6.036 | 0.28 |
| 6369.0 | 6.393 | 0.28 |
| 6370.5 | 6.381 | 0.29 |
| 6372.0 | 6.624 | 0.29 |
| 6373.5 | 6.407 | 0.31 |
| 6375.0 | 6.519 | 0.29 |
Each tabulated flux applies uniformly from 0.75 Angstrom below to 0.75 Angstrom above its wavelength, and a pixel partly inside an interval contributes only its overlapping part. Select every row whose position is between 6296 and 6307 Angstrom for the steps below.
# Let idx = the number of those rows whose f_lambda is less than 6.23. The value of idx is 0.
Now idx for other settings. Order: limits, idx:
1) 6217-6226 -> 5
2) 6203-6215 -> 4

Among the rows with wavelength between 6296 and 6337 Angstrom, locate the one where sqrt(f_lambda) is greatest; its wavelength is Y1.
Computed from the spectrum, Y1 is 6310.5 Angstrom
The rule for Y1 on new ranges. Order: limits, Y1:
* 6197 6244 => 6198.0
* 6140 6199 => 6198.0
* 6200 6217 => 6204.0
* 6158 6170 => 6159.0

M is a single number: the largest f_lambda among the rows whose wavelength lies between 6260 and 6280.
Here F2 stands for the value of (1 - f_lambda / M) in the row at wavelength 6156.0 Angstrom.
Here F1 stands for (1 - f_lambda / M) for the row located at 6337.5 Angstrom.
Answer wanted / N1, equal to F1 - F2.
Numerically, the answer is 0.05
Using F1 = 0.050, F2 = 0.00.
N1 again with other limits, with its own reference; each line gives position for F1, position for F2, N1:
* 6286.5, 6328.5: -0.08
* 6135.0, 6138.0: -0.21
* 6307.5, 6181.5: 0.08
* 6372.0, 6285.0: -0.04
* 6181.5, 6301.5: -0.02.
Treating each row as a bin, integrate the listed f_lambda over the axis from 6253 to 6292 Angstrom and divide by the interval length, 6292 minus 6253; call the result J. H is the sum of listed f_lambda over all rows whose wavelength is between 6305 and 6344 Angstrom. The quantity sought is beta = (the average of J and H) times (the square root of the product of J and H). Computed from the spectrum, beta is 2702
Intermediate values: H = 163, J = 6.25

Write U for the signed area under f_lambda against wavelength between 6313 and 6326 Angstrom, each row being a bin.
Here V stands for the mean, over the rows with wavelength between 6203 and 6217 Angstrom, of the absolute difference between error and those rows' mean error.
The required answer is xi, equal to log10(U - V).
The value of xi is 1.90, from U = 79.1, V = 0.017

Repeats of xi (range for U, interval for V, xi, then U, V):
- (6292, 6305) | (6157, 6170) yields 1.92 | 84.1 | 0.015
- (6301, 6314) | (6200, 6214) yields 1.92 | 83.8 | 0.017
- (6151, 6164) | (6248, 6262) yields 1.92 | 83.5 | 0.005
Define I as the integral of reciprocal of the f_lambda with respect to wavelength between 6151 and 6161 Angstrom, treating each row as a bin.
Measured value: 1.53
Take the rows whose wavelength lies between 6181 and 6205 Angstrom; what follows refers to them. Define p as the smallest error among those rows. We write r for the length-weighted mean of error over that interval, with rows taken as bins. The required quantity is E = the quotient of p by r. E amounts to 0.947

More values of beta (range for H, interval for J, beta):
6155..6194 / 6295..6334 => 2736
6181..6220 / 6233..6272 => 2655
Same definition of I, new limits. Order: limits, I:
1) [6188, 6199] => 1.73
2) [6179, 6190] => 1.73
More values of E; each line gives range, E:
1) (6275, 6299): 0.968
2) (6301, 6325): 0.946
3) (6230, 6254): 0.982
